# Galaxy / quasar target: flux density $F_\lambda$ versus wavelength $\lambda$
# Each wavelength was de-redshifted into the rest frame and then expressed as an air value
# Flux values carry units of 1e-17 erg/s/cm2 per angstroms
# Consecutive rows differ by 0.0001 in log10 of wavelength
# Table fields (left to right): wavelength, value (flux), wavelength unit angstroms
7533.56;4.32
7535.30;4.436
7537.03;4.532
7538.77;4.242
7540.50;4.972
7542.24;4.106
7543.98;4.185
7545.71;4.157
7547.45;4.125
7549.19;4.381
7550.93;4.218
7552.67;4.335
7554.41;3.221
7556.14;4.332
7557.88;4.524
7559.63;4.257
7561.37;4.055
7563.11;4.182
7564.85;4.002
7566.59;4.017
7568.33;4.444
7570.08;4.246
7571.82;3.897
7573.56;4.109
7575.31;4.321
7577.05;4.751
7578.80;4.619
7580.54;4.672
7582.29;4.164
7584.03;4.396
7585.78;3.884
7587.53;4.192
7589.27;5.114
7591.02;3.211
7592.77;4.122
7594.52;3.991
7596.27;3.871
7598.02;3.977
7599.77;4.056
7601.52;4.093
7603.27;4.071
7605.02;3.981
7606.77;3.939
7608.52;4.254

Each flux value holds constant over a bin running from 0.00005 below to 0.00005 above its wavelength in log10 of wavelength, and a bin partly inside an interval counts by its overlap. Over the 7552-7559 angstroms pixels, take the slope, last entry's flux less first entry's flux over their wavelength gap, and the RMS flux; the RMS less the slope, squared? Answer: 16.8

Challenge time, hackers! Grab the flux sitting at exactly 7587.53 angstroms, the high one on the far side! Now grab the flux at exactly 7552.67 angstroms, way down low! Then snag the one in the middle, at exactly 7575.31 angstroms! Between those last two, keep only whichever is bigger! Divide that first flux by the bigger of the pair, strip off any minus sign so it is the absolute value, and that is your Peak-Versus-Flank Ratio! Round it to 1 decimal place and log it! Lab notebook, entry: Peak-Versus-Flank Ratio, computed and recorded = 1.0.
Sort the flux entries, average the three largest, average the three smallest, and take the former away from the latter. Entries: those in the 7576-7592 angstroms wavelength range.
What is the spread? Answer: -1.1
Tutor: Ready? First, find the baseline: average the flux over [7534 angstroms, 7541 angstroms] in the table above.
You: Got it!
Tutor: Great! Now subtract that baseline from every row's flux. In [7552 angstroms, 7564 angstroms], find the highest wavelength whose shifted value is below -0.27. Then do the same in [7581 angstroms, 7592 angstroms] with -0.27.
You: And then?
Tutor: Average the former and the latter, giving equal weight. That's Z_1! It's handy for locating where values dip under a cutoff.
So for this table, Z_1 7577.1 angstroms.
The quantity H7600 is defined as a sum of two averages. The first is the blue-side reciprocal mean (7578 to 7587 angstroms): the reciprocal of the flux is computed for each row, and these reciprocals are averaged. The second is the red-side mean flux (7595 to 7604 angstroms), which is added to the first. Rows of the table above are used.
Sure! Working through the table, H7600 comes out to 4.24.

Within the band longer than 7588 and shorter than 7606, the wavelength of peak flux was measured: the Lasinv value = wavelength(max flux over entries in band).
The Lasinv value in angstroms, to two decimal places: 7589.27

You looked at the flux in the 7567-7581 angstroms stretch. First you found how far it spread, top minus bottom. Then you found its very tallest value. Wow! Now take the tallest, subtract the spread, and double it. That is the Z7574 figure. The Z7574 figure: 7.8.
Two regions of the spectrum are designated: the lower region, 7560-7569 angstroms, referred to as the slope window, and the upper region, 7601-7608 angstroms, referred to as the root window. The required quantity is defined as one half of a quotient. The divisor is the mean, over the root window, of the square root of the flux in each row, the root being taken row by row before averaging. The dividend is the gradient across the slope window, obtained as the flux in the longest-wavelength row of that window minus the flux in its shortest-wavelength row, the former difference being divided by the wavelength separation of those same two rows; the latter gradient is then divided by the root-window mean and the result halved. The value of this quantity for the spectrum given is 0.014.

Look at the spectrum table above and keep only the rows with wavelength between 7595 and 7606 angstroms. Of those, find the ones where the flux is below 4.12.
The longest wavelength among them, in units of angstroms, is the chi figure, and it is 7605.02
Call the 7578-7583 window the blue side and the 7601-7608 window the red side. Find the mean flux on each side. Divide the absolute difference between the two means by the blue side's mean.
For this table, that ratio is 0.103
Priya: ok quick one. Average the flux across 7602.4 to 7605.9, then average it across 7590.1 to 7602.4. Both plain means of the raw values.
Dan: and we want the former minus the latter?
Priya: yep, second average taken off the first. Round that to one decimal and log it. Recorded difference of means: 0.1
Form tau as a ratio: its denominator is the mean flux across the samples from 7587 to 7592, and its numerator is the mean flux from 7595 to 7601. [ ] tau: 0.95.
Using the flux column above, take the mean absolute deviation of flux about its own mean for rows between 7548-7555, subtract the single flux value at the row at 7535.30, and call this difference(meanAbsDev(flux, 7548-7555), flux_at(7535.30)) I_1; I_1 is -4.0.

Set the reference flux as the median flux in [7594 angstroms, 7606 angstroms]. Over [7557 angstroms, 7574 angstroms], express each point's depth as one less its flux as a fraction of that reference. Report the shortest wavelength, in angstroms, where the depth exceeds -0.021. 7561.37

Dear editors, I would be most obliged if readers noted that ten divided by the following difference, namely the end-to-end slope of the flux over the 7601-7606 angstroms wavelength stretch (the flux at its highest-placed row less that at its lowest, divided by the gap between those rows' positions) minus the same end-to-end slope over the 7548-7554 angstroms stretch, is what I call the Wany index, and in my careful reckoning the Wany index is -532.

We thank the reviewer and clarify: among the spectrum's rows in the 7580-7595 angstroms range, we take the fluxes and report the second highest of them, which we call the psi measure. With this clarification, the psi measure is 4.672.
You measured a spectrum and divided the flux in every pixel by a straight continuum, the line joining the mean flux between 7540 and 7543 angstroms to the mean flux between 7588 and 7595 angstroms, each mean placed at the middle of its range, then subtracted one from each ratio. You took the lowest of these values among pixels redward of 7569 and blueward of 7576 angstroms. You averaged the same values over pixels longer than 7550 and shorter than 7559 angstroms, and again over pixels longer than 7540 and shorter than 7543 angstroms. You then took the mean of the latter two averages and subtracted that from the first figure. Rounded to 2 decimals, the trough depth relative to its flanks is -0.06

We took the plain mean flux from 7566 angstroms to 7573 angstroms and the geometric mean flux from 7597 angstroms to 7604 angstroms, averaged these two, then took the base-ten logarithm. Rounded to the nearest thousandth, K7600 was 0.613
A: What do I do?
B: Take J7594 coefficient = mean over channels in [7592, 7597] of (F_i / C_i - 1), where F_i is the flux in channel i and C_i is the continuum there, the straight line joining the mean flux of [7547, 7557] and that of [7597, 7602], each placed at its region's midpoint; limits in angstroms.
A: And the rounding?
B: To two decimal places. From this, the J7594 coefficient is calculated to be -0.01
